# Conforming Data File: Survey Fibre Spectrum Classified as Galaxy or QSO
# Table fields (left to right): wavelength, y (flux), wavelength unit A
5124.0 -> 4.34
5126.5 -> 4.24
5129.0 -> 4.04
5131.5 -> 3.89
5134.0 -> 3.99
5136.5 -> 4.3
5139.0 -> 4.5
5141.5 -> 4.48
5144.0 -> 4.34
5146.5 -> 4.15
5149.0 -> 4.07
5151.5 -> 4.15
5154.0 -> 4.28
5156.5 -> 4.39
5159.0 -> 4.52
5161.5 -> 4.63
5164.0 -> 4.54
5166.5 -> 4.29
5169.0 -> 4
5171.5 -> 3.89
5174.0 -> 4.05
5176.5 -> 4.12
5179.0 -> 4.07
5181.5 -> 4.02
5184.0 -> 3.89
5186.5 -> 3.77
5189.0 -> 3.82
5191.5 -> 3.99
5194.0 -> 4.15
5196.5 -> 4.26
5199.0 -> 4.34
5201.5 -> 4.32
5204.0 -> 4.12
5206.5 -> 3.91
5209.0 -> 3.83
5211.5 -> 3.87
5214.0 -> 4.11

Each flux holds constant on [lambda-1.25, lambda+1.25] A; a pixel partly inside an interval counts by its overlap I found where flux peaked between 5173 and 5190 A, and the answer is 5176.5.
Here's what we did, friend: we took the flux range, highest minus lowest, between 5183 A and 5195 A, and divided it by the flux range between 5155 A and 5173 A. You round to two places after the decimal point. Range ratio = 0.51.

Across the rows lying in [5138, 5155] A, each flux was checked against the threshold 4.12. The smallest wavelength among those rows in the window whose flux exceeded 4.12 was 5139.0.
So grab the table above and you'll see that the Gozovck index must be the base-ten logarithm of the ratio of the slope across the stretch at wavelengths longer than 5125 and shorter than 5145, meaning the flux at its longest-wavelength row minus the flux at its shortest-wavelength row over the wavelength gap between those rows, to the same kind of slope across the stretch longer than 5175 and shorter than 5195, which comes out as 0.52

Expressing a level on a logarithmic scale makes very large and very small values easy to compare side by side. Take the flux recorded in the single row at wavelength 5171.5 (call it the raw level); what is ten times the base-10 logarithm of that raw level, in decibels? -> 5.90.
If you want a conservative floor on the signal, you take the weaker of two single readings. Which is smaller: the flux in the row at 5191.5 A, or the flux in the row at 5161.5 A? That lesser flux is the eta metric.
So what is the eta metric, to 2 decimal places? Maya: 3.99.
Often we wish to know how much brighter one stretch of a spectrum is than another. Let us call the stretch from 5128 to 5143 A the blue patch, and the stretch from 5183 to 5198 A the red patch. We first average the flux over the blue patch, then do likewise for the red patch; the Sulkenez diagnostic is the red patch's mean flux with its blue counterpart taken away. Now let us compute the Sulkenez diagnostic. -0.22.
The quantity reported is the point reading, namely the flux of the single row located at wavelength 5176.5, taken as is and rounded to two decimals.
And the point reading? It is 4.12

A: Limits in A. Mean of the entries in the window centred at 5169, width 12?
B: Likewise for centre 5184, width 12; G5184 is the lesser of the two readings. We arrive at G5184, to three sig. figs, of 3.91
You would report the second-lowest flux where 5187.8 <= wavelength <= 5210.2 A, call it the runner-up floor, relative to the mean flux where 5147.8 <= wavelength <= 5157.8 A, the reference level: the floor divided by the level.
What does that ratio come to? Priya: 0.91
